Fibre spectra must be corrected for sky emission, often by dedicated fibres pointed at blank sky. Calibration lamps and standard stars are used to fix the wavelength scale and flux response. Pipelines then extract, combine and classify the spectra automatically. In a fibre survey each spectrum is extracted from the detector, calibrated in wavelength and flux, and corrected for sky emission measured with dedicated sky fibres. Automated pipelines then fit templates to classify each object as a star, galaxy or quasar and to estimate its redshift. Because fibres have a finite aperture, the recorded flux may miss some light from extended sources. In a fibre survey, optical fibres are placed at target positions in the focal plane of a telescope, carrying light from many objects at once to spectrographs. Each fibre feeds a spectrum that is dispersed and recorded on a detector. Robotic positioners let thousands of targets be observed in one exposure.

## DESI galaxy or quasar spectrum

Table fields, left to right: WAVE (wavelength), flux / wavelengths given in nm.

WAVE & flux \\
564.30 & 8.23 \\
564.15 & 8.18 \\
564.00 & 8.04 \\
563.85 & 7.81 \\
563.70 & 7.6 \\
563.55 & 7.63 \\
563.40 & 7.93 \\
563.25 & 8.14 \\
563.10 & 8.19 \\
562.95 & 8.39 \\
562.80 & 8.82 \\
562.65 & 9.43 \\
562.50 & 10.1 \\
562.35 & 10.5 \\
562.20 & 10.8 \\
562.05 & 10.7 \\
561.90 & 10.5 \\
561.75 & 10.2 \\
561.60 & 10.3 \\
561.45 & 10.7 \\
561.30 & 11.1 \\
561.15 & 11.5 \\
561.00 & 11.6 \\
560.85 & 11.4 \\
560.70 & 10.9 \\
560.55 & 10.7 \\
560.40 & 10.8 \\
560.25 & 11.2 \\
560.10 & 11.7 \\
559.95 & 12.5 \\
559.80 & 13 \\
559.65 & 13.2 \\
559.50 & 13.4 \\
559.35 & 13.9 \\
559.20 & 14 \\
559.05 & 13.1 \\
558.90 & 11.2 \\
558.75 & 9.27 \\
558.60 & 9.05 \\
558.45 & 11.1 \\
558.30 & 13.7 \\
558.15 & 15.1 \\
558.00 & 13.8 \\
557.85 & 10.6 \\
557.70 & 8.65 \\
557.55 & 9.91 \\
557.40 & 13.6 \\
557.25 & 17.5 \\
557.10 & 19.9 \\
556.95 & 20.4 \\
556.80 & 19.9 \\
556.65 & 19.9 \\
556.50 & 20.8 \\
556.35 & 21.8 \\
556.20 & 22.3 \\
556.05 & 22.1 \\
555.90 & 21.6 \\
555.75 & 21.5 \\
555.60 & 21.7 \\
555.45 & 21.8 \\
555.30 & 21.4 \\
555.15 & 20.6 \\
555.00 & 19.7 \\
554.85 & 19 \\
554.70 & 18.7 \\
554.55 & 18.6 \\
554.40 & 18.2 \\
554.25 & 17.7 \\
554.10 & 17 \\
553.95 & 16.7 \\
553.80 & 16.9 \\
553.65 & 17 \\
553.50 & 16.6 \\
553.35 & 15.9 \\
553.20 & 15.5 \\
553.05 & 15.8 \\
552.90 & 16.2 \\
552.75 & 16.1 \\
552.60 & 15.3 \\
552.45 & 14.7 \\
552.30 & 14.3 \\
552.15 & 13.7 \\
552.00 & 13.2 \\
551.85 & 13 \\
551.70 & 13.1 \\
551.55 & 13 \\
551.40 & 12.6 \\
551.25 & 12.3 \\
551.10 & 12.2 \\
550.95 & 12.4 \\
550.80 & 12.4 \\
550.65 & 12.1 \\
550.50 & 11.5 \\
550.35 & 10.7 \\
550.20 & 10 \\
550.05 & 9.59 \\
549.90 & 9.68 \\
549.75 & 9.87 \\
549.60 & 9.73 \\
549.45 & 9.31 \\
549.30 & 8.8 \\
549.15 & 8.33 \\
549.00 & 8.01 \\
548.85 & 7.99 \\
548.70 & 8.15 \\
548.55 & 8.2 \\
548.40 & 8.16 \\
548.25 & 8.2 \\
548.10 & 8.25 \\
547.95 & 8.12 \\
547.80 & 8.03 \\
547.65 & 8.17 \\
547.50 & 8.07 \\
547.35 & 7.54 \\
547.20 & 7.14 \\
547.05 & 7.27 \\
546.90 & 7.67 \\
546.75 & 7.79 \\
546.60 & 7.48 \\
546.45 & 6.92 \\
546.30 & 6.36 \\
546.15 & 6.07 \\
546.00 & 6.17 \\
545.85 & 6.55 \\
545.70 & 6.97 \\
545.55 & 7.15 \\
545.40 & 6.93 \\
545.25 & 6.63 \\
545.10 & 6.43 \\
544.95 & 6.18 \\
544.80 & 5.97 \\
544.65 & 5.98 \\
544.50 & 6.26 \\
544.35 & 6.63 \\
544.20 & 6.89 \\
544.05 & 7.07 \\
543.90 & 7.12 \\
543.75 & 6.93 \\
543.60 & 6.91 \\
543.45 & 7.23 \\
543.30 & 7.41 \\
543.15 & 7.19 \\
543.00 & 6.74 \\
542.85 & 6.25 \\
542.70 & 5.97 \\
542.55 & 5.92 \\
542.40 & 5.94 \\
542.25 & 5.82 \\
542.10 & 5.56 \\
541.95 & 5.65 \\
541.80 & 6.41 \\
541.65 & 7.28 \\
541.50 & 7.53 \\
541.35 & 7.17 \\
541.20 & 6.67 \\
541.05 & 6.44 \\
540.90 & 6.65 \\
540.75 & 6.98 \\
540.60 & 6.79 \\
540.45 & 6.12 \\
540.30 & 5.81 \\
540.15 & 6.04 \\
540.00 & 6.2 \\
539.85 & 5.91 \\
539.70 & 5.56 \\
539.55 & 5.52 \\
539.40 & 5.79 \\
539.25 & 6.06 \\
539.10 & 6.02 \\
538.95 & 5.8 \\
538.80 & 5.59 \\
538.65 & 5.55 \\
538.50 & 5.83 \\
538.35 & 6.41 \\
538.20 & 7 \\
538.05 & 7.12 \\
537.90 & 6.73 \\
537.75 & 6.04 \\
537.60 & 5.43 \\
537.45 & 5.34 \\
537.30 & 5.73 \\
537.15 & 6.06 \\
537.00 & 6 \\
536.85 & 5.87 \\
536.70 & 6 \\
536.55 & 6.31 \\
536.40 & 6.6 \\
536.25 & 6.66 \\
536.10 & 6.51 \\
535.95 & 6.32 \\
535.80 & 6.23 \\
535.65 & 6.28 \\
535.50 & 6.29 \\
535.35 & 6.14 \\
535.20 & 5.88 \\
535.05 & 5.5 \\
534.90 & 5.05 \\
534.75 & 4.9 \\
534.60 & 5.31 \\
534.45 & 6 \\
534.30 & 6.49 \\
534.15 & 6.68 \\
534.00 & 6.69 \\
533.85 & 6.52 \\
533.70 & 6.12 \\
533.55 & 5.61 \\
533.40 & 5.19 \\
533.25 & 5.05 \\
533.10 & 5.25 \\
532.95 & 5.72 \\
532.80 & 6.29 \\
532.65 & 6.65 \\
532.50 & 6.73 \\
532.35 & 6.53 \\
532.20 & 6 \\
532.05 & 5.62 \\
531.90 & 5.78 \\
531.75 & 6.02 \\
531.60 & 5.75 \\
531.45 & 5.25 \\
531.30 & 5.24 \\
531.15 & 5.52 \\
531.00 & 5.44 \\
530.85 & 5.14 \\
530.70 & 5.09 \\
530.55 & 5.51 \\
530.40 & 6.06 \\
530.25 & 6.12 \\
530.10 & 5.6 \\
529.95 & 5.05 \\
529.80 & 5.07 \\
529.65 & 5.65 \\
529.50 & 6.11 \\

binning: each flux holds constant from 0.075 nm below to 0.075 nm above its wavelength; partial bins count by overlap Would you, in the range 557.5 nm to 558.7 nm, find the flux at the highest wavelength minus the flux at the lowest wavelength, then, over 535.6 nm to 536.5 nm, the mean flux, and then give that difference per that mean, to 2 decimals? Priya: -0.13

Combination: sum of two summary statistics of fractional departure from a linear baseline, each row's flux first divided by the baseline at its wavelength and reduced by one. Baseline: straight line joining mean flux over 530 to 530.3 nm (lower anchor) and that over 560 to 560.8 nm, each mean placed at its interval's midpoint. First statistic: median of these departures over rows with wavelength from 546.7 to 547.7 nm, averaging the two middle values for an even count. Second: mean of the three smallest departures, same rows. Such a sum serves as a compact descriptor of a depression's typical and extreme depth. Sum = -0.29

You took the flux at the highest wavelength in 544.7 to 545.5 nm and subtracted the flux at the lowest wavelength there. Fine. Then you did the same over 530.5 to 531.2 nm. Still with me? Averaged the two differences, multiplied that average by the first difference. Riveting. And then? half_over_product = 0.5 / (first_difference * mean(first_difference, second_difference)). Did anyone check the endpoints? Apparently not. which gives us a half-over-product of 1.1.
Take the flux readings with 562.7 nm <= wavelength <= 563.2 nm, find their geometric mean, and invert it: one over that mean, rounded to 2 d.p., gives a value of 0.12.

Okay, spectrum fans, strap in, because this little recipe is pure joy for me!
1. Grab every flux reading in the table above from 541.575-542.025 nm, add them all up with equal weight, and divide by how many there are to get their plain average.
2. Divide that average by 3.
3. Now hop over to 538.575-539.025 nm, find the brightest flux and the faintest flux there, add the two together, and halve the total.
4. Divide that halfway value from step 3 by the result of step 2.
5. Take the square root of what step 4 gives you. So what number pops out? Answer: 1.63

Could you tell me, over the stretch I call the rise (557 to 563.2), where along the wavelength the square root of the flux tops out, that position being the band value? 557.10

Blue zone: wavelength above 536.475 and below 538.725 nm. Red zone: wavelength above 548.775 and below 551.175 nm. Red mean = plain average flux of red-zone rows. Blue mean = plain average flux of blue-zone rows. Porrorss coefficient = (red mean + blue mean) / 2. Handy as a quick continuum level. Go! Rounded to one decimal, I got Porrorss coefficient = 8.1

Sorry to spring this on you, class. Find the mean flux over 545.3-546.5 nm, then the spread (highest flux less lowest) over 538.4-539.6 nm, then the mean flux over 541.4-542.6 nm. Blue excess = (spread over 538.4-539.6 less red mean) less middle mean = -12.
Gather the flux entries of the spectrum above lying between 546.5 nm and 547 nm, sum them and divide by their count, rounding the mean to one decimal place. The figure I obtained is 7.6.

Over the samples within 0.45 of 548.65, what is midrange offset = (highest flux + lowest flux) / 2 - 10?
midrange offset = -1.9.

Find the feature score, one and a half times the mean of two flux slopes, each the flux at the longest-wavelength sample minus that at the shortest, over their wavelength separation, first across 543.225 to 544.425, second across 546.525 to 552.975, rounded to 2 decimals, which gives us 0.48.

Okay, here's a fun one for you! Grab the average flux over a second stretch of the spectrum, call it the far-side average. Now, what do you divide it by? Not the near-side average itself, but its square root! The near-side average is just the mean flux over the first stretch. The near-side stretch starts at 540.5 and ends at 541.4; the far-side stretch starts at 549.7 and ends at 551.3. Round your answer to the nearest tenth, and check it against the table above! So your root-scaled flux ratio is 4.3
